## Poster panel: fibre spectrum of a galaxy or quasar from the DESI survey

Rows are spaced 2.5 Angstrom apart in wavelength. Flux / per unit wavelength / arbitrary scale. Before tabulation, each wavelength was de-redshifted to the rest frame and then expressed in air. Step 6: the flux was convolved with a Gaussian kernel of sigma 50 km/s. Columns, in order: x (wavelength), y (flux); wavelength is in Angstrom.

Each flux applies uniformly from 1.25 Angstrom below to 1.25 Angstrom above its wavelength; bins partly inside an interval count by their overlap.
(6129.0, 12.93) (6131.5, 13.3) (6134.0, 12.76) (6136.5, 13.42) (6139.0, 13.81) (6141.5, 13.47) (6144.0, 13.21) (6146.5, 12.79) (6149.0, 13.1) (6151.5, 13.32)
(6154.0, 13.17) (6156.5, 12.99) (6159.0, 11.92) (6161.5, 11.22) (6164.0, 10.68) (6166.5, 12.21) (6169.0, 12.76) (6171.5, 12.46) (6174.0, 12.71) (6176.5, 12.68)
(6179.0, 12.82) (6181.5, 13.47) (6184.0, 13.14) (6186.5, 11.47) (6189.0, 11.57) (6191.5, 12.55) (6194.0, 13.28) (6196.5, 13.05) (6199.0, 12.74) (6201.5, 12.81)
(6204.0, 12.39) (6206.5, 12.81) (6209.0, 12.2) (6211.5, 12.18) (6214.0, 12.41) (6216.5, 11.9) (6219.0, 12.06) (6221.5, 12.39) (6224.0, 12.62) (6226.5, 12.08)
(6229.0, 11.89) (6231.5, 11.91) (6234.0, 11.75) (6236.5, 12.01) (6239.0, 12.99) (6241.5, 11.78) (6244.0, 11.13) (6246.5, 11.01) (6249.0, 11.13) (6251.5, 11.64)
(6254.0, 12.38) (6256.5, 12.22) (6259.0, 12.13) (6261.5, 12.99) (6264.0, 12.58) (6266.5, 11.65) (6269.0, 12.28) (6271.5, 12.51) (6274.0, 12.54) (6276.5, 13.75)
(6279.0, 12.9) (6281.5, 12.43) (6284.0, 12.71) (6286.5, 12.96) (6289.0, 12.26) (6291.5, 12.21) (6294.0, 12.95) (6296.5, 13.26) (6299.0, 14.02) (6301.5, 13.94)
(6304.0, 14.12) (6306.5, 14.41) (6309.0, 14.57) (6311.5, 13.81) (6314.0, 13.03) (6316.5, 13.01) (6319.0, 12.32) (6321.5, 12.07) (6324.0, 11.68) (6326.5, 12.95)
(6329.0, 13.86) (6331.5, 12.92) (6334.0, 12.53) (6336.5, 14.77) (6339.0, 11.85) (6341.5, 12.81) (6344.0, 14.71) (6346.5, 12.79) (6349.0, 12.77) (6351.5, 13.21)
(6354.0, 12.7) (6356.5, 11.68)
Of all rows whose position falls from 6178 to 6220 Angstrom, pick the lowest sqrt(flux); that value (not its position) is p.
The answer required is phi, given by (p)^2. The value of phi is 11.5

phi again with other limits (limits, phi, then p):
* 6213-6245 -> 11.1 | 3.34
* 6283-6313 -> 12.2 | 3.49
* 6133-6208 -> 10.7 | 3.27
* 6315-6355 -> 11.7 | 3.42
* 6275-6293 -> 12.2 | 3.49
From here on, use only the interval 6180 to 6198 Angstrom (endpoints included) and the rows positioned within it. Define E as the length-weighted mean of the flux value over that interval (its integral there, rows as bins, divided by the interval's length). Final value 12.7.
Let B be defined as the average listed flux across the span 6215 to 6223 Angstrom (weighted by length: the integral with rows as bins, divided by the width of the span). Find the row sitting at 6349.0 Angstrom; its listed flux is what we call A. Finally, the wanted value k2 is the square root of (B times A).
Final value 12.5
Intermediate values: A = 12.77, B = 12.1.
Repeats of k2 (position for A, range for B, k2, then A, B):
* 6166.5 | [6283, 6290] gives 12.4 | 12.21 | 12.7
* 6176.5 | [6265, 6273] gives 12.4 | 12.68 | 12.2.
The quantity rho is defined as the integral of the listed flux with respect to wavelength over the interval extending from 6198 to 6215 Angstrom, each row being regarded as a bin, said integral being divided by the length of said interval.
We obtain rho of 12.5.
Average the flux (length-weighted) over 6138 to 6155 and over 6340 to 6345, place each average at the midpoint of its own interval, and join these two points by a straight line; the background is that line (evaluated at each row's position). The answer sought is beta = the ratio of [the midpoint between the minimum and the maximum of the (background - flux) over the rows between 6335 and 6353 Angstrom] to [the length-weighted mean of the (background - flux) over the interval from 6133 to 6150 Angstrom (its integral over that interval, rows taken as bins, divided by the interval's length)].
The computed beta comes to 14.9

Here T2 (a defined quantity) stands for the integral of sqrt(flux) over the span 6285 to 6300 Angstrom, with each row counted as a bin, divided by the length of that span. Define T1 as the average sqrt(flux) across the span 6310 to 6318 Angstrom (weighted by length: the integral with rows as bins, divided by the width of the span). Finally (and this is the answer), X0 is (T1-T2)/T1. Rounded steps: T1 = 3.65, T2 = 3.59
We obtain 0.014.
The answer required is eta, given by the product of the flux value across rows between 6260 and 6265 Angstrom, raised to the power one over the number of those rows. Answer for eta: 12.8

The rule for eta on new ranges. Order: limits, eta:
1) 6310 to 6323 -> 12.8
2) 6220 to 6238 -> 12.1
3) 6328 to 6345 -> 13.3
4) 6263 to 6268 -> 12.1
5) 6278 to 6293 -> 12.6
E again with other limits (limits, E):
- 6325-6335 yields 13.0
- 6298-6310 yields 14.2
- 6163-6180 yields 12.3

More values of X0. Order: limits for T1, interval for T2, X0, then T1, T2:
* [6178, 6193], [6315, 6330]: -0.005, 3.54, 3.55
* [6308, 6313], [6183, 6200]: 0.058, 3.76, 3.54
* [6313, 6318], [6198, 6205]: 0.013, 3.60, 3.56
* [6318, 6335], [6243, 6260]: 0.039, 3.55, 3.41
